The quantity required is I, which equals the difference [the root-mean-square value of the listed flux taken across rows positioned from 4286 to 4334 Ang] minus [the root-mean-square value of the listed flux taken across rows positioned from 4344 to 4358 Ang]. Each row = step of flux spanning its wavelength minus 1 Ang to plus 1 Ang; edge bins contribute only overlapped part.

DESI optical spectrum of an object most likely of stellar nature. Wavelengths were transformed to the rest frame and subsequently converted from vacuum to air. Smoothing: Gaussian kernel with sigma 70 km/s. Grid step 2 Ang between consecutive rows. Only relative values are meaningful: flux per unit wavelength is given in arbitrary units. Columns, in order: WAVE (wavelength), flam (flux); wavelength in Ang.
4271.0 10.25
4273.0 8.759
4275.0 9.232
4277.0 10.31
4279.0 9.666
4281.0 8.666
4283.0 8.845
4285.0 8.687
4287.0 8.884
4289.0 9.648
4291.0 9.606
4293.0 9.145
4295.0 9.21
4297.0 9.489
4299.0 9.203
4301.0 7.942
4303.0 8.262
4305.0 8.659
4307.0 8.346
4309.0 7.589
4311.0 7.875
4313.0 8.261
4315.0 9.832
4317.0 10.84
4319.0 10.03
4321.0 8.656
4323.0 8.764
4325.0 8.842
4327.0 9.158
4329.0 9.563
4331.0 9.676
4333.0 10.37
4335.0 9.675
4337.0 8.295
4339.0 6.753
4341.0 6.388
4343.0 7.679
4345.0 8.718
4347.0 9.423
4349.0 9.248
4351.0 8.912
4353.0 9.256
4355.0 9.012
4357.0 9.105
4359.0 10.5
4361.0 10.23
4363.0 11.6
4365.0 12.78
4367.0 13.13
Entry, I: 0.0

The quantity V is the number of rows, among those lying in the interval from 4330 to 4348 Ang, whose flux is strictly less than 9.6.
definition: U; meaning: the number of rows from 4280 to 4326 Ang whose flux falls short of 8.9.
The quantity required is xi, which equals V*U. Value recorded 84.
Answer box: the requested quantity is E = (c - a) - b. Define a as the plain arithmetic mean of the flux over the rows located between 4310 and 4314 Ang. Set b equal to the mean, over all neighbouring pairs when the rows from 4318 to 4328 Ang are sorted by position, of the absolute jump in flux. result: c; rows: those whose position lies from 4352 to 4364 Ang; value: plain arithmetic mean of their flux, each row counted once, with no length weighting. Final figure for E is 1.4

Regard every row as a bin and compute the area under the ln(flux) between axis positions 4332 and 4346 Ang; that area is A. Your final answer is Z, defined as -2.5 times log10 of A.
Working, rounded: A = 29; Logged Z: -3.67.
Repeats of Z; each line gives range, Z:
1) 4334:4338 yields -2.36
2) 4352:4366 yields -3.78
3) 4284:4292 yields -3.12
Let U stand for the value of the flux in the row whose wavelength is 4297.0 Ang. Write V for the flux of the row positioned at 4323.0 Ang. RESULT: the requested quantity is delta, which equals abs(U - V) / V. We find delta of 0.08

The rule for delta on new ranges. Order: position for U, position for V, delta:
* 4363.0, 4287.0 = 0.31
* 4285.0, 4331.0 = 0.10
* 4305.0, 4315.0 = 0.12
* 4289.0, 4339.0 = 0.43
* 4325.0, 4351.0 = 0.01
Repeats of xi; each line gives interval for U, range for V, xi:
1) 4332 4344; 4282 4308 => 44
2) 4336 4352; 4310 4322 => 15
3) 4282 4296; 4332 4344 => 12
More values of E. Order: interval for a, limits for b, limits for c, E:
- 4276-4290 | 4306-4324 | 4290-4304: -1.1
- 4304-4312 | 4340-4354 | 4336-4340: -1.2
